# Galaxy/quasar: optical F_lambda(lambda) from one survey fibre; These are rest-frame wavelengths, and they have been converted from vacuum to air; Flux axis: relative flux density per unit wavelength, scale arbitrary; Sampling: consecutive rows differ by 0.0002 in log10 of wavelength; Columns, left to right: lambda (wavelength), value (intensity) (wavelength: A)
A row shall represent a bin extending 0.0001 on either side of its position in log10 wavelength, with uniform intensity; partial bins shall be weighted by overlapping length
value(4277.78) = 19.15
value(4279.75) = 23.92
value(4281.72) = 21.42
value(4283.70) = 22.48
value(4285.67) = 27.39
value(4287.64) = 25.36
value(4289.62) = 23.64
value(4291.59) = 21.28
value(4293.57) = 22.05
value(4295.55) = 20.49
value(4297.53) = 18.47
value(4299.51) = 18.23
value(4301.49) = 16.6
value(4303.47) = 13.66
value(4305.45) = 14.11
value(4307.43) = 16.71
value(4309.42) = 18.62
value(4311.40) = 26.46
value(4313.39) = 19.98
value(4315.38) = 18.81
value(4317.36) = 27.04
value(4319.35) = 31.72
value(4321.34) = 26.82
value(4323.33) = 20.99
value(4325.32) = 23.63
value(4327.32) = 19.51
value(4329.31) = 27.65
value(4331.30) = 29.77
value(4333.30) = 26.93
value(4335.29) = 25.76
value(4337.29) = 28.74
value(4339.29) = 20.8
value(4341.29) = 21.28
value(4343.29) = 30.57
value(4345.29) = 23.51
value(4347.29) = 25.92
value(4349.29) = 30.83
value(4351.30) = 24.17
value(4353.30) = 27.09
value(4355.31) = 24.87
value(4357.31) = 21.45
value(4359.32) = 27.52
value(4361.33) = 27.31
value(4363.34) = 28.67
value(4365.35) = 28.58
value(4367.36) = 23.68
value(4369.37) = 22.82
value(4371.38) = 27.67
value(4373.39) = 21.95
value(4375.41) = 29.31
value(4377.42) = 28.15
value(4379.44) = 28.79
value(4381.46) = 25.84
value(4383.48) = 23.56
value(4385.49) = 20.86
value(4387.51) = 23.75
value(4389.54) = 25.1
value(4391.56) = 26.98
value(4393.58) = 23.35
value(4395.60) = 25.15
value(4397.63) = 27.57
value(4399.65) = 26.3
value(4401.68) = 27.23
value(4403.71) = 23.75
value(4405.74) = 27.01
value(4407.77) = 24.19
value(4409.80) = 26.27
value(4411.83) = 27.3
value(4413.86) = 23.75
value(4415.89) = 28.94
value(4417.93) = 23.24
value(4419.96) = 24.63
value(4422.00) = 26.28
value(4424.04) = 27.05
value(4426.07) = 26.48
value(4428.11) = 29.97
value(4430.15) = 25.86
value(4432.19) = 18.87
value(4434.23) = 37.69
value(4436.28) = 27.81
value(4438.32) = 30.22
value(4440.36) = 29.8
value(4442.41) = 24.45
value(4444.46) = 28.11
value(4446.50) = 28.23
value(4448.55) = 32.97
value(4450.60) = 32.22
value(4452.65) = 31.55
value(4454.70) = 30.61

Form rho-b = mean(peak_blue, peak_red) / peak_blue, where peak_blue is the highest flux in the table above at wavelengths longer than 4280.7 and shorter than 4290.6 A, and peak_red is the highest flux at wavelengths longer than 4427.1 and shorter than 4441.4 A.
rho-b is 1.19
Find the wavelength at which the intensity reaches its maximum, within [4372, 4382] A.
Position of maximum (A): 4375.41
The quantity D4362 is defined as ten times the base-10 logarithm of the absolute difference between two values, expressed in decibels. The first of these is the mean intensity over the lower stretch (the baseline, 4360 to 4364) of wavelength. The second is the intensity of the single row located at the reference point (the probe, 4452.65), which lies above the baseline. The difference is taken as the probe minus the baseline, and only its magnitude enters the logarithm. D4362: 6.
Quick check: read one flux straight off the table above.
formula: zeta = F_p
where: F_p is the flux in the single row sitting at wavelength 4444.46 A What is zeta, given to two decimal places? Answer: 28.11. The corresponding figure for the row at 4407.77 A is 24.19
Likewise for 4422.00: 26.28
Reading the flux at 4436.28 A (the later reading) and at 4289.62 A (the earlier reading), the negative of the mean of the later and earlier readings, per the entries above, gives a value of -26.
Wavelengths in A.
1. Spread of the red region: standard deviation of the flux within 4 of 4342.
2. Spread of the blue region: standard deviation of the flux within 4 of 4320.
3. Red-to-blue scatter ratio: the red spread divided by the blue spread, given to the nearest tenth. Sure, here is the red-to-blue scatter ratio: 1.0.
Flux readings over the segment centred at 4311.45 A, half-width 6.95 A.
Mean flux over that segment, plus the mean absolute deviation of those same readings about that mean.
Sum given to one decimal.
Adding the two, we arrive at 24.0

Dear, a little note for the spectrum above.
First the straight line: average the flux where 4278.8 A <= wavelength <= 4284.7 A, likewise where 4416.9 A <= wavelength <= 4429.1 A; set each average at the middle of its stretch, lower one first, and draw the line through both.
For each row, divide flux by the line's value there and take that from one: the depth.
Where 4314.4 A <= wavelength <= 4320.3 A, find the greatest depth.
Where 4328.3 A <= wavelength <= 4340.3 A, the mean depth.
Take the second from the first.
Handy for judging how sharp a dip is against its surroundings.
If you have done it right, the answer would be 0.31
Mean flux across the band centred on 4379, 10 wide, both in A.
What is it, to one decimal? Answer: 27.1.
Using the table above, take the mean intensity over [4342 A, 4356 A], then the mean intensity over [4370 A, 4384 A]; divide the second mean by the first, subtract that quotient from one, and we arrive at 0.01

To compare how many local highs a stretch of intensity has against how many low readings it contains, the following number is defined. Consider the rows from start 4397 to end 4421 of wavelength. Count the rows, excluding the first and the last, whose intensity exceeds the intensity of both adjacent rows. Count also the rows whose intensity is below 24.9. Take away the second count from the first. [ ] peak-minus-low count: -1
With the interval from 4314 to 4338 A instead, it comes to -1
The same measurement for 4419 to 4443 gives 1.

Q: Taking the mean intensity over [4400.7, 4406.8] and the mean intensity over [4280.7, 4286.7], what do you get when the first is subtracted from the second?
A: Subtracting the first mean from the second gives -2.2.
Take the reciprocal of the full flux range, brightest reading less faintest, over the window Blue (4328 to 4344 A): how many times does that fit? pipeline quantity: 0.10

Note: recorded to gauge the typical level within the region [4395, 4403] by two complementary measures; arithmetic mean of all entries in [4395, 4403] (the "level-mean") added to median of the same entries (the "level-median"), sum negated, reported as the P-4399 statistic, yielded -53.3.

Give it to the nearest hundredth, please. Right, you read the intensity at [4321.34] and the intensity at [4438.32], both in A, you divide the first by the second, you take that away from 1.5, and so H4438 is 0.61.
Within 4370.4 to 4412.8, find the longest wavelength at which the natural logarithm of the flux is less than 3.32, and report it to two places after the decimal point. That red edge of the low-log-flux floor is 4411.83 A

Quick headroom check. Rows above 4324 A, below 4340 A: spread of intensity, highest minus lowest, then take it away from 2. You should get -8.3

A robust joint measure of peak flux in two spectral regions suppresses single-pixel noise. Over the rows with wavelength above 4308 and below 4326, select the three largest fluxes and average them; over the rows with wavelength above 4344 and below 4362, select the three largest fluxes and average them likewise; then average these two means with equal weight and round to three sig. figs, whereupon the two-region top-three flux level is 28.5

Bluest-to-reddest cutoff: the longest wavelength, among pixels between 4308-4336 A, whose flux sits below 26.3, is 4335.29 A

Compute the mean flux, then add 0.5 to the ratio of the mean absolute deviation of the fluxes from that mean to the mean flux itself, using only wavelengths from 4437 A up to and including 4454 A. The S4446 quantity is 0.57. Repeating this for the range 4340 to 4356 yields 0.60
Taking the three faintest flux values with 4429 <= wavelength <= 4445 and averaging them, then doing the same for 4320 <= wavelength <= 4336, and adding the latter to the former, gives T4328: 44.4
